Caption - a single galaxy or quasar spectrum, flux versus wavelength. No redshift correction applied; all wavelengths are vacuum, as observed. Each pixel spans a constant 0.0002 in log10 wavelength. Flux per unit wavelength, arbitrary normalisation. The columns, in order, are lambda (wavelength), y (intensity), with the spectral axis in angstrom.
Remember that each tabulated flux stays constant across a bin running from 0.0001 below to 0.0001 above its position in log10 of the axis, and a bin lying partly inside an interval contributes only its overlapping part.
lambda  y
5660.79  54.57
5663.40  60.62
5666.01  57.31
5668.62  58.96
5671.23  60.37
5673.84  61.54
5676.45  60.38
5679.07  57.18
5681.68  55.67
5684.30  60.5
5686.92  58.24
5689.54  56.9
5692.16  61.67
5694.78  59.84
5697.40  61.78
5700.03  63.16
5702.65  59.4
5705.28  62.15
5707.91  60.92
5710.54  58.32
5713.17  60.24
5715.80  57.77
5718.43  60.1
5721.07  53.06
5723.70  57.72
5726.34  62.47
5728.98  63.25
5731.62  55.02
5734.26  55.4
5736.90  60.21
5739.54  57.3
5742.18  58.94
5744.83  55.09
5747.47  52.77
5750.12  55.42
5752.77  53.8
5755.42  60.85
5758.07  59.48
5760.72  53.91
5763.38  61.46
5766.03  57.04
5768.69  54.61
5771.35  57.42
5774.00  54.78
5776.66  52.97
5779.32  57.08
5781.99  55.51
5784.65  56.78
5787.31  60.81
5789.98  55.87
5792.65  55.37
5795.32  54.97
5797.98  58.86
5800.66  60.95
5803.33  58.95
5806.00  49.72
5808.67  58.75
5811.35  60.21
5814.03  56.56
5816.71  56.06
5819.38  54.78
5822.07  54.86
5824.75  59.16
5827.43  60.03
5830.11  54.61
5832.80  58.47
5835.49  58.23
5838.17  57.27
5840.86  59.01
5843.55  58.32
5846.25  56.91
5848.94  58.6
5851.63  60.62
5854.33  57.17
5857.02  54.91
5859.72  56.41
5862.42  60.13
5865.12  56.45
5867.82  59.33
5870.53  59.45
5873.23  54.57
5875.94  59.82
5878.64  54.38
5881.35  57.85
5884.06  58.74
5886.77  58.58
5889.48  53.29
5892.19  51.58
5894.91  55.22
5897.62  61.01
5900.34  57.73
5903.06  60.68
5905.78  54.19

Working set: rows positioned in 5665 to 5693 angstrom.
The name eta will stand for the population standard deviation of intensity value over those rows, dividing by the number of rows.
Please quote 2.0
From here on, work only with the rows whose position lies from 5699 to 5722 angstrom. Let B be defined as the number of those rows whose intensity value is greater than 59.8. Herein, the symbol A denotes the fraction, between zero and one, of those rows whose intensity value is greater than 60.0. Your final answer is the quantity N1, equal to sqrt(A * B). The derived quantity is 1.67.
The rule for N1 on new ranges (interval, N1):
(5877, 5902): 0.33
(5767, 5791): 0.33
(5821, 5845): 0.33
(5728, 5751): 0.67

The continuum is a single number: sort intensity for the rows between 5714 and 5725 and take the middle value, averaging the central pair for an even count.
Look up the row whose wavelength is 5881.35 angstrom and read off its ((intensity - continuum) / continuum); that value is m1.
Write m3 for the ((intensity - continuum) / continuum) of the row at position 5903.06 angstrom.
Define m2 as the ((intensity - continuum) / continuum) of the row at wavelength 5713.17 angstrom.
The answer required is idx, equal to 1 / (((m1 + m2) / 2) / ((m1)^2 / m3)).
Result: 0.0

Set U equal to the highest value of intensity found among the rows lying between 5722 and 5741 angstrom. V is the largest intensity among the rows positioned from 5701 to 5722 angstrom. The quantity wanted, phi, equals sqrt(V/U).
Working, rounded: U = 63.25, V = 62.15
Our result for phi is 0.991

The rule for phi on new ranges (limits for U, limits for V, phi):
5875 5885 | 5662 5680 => 1.014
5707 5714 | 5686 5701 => 1.018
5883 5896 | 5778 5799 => 1.017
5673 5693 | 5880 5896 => 0.976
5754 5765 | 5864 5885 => 0.987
